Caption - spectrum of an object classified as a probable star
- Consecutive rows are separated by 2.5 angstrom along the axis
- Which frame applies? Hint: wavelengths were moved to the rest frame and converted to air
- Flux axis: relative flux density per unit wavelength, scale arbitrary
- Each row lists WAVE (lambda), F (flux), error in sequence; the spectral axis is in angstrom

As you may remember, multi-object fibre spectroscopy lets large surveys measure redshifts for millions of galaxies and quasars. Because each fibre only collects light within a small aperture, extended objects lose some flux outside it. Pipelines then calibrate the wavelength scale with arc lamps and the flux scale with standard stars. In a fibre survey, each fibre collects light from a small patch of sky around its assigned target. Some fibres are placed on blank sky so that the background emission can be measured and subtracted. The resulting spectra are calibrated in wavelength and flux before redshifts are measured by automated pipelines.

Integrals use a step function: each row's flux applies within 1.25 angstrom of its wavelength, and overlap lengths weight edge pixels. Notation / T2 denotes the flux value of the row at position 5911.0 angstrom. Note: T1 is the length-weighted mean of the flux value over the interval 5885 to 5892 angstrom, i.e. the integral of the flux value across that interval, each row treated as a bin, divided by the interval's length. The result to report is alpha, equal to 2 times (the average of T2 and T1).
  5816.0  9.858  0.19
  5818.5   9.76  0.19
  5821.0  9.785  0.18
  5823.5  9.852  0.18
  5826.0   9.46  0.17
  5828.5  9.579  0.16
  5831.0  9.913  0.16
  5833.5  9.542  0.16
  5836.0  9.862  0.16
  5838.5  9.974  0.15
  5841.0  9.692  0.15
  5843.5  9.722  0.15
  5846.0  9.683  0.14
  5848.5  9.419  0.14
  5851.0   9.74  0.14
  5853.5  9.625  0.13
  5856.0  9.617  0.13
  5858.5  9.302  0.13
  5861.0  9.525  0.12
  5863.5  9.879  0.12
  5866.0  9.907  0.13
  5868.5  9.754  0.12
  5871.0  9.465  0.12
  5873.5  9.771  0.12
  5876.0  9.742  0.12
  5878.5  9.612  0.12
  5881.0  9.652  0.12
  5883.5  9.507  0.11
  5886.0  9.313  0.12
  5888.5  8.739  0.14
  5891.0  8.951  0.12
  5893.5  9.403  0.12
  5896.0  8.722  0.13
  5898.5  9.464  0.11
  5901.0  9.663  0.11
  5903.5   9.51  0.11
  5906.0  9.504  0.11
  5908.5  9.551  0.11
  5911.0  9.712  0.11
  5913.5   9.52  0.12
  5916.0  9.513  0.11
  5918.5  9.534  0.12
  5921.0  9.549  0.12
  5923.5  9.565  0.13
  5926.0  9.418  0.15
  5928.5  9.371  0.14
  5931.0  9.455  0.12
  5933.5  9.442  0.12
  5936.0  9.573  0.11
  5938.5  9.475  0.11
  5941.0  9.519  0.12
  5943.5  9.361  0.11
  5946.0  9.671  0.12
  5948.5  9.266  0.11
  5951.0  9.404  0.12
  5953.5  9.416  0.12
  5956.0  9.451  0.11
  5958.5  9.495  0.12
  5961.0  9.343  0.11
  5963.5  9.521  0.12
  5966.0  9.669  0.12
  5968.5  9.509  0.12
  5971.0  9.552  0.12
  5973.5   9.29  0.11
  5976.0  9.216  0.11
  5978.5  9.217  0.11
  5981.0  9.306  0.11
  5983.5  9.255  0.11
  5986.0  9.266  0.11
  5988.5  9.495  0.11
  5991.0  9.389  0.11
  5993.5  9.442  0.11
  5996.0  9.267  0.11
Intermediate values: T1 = 8.99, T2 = 9.712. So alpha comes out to 18.7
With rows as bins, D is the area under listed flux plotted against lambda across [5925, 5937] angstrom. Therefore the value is 113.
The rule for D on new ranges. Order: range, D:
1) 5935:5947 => 114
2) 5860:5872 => 117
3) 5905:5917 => 115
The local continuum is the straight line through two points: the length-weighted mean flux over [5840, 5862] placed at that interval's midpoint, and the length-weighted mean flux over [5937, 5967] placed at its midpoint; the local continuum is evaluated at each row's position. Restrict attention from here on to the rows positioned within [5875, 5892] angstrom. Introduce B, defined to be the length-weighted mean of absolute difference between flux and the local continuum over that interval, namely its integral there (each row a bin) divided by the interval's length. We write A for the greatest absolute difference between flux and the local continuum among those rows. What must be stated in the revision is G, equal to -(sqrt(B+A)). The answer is -1.04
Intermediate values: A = 0.81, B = 0.28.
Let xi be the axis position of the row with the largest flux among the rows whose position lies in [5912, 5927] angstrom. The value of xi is 5923.5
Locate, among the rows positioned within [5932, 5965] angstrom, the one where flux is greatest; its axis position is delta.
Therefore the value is 5946.0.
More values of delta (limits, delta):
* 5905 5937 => 5911.0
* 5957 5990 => 5966.0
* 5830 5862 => 5838.5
